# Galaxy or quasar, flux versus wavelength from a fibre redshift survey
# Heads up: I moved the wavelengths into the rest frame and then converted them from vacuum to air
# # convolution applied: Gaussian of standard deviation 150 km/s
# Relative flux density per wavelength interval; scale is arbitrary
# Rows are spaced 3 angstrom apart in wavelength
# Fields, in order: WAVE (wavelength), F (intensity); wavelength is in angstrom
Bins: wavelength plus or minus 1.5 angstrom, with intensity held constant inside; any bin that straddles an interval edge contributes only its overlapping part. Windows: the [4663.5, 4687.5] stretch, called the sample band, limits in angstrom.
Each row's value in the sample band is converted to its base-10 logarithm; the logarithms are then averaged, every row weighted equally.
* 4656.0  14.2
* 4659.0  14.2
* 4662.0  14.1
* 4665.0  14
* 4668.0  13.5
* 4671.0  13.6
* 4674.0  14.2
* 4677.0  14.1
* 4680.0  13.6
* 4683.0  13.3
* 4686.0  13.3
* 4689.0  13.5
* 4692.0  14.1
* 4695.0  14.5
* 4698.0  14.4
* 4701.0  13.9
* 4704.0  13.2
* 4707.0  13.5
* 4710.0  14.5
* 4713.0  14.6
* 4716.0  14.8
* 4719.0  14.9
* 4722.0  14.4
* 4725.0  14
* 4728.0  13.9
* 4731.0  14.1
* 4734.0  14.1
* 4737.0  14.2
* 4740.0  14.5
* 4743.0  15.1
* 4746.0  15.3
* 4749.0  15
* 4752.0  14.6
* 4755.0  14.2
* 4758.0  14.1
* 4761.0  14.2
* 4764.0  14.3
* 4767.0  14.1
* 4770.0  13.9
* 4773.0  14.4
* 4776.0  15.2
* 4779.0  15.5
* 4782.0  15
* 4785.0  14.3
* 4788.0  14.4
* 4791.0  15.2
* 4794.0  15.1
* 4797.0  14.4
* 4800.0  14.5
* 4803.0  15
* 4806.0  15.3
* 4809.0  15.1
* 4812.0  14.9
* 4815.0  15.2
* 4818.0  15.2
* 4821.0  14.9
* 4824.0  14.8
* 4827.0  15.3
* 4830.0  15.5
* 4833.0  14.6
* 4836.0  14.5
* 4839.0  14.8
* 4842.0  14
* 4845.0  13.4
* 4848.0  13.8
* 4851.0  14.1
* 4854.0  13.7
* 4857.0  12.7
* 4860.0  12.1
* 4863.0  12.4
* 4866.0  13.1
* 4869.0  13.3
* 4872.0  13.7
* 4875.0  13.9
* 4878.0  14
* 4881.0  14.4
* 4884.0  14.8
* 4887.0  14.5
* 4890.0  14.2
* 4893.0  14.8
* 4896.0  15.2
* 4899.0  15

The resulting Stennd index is 1.14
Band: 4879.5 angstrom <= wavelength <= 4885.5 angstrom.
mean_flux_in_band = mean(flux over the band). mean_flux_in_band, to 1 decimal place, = 14.6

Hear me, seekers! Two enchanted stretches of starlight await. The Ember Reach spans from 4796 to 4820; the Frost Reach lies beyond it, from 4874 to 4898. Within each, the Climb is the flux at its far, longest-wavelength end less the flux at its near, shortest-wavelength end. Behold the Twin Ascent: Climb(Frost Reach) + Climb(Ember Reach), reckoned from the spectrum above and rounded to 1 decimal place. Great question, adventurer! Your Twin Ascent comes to 2.1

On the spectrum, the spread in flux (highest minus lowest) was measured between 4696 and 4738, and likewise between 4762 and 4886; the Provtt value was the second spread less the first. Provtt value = 1.7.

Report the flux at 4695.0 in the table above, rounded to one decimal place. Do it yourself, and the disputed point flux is 14.5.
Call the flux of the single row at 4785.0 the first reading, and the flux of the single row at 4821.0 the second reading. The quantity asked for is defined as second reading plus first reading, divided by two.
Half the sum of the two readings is 14.6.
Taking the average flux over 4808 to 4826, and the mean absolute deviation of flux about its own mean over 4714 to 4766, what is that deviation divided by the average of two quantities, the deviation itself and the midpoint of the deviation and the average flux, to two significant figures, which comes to 0.089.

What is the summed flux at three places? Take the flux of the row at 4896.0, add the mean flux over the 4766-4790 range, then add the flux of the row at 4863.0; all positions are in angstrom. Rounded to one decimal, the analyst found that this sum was 42.2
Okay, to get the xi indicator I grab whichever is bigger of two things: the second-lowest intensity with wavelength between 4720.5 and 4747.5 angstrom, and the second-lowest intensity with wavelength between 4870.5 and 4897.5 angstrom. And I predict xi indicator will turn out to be 14.0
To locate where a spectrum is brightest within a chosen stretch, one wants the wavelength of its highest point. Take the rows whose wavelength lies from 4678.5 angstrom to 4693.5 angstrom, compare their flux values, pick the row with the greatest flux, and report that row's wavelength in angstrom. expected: 4692.0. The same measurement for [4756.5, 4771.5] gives 4764.0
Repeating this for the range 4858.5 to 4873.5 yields 4872.0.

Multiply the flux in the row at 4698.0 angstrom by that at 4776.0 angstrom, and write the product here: 219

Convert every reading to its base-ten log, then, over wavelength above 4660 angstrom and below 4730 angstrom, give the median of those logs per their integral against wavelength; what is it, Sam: 0.014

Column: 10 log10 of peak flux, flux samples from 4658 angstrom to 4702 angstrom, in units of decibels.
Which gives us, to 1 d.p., 11.6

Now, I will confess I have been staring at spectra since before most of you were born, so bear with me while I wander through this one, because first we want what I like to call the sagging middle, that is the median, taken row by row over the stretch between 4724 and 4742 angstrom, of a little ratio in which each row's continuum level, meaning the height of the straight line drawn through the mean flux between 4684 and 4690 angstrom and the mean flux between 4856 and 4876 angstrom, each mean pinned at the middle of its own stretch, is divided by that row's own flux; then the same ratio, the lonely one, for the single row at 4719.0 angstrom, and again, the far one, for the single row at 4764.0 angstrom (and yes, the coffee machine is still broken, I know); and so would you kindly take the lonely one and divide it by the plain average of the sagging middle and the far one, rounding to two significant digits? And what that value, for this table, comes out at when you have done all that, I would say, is 0.96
